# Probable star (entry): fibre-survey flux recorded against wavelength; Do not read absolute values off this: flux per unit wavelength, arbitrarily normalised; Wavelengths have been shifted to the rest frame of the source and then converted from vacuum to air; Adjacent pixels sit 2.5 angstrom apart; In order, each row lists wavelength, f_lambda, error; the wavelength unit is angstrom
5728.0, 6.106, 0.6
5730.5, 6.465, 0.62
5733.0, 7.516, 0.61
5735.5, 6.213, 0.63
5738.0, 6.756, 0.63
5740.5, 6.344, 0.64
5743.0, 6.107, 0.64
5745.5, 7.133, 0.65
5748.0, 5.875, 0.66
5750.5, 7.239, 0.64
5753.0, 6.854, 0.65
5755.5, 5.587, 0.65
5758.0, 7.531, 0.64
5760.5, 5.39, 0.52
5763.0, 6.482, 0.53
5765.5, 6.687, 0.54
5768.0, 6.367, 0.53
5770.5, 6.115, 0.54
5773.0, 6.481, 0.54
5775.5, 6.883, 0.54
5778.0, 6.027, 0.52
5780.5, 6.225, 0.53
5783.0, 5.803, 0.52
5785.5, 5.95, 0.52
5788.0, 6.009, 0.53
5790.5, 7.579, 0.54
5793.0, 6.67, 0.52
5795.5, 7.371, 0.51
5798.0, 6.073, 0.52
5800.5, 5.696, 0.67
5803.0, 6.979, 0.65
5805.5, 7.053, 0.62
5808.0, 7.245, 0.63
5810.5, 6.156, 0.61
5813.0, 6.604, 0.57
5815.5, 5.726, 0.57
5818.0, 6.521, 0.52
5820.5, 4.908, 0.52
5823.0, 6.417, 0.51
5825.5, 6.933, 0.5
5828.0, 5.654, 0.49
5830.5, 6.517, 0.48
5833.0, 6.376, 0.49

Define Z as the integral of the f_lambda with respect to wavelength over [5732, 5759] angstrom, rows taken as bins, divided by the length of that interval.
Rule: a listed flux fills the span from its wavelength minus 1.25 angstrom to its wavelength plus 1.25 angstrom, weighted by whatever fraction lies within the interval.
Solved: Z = 6.63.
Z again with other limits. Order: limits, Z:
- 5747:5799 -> 6.44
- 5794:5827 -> 6.43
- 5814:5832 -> 6.11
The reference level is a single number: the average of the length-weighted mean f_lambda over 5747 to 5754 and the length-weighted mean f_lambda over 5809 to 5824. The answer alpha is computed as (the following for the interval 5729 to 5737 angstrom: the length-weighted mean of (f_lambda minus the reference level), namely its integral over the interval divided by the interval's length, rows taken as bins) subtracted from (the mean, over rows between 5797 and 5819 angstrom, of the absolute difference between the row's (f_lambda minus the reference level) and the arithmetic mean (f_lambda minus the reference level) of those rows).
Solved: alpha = 0.1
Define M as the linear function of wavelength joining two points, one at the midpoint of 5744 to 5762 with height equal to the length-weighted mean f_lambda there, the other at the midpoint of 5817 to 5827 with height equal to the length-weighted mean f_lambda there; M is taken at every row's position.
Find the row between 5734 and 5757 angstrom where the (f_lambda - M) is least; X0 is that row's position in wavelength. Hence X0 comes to 5755.5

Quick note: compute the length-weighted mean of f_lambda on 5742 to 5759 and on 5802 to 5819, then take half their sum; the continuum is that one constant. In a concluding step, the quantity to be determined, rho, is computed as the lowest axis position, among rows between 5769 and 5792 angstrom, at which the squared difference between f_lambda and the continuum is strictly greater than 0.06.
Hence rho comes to 5770.5 angstrom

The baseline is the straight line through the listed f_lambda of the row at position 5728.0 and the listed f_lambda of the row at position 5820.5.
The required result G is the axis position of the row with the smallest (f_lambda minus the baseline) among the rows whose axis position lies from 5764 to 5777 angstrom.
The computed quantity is 5770.5 angstrom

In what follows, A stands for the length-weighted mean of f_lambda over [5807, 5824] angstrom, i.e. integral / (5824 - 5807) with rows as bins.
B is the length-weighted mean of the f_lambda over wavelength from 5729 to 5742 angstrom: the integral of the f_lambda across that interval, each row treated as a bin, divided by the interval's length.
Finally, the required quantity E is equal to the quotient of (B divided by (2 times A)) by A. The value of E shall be 0.0861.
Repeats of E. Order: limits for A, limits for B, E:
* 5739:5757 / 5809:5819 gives 0.0749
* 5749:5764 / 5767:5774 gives 0.0746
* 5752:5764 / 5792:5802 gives 0.0799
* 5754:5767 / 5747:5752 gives 0.0820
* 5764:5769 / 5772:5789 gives 0.0726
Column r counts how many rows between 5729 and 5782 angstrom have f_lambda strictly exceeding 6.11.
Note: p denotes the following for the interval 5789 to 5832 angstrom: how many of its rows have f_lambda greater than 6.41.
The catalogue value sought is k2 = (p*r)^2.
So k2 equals 30976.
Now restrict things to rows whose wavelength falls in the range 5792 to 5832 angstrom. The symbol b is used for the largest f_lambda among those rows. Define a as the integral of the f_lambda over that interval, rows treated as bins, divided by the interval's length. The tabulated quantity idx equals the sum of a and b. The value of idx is 13.8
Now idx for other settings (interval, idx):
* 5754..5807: 14.0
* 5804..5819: 13.8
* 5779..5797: 14.1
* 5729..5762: 14.1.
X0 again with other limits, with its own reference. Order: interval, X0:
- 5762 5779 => 5778.0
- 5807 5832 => 5820.5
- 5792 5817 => 5800.5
